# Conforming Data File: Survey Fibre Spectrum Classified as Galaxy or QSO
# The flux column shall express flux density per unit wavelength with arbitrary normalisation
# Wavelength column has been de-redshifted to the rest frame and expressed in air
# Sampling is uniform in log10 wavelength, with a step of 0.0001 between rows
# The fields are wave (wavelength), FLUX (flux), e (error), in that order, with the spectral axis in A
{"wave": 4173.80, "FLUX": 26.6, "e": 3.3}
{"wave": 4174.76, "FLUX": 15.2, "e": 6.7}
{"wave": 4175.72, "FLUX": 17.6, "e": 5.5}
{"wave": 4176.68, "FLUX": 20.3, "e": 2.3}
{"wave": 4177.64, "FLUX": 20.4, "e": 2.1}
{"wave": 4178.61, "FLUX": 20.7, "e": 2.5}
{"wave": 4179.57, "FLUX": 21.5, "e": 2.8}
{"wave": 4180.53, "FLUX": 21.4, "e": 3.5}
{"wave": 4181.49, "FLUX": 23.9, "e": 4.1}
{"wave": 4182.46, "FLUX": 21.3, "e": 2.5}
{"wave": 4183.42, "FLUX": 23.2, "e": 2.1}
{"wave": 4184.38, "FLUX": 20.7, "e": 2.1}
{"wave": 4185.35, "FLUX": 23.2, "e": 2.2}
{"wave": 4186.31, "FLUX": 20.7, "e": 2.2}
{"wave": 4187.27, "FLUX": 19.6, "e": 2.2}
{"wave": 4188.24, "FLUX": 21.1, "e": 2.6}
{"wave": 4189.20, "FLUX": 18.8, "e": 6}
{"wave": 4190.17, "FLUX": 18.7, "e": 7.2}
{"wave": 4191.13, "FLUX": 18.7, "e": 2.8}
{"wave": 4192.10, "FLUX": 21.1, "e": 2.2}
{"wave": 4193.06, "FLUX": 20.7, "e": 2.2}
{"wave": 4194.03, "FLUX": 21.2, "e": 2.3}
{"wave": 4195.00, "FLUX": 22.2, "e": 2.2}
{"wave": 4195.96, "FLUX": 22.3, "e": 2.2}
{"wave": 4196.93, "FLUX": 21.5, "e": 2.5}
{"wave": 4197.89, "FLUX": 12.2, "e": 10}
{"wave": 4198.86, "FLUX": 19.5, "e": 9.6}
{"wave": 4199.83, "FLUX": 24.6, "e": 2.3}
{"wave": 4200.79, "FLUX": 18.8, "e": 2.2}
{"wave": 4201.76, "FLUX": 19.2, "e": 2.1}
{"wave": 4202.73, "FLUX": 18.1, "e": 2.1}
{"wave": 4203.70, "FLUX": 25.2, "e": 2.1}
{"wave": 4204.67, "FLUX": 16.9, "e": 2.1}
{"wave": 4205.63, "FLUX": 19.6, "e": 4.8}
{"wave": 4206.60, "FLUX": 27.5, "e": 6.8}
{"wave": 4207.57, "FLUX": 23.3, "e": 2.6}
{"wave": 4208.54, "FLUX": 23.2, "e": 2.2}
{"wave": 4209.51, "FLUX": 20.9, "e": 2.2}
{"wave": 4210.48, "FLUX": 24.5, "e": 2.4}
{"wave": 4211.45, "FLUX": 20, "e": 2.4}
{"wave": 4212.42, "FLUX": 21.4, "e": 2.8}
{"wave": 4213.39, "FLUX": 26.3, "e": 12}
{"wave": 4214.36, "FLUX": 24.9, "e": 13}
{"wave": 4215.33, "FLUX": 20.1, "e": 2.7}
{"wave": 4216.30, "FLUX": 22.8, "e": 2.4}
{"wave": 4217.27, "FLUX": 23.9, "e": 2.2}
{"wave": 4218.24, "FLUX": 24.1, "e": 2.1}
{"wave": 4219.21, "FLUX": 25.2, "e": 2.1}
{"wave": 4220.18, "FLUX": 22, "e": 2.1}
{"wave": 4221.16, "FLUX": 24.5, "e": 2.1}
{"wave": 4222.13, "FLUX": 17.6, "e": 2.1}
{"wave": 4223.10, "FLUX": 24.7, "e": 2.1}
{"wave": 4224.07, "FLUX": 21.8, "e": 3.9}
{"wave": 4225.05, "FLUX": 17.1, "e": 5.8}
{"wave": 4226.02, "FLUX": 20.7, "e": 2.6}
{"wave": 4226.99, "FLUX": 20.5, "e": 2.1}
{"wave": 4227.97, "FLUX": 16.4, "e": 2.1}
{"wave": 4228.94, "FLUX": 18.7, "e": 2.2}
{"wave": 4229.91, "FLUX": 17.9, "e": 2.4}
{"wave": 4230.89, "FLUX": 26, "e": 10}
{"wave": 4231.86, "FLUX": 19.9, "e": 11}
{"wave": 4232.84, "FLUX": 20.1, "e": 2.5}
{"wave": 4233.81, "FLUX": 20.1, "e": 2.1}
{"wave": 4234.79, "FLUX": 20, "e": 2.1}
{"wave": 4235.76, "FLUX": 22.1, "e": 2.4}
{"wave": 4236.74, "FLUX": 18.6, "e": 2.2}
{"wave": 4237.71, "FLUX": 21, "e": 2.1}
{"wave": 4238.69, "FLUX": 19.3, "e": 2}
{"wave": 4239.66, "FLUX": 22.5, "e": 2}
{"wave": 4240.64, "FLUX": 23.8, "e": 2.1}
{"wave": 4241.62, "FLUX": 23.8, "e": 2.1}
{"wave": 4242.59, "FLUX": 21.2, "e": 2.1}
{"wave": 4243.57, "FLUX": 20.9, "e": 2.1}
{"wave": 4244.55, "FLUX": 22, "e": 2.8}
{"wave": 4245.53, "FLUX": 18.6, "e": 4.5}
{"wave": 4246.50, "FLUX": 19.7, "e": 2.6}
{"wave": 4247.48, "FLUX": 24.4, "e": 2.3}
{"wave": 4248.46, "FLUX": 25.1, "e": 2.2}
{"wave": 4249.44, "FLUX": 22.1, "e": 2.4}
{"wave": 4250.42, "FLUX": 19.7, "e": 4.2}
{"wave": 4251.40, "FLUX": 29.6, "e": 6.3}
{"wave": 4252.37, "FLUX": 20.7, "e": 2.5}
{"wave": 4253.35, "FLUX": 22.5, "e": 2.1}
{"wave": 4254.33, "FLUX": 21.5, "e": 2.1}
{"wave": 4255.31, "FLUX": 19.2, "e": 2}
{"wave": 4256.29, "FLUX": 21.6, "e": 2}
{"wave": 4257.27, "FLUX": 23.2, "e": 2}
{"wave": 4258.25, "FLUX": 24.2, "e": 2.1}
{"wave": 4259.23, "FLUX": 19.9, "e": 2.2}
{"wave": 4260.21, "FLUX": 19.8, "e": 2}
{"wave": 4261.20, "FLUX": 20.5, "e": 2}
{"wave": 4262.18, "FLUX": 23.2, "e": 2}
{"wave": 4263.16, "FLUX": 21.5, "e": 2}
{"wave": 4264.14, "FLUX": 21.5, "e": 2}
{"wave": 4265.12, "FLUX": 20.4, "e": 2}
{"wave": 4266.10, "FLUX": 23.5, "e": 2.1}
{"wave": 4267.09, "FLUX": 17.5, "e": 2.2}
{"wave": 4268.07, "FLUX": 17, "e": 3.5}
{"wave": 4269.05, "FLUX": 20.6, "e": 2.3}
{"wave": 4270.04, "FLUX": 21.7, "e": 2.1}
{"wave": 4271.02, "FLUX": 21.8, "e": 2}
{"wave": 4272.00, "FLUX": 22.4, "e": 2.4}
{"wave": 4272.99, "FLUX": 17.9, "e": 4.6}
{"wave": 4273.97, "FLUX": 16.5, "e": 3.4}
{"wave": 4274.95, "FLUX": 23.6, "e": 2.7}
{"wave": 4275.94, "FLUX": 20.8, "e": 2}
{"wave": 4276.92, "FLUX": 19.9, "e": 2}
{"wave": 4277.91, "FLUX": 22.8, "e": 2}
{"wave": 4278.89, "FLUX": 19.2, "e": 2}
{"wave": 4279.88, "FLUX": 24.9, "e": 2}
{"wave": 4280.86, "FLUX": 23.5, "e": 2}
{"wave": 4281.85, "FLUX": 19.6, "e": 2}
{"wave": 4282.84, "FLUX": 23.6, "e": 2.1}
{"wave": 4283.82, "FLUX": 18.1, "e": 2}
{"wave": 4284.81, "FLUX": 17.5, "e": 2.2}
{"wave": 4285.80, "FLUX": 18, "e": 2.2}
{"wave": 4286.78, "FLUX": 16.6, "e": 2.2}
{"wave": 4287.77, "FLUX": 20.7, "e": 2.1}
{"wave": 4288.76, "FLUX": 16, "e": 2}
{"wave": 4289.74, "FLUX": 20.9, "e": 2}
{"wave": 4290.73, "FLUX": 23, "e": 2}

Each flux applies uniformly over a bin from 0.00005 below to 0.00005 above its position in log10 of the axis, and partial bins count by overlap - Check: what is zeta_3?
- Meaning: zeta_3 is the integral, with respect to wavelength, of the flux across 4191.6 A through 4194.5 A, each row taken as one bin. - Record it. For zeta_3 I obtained 61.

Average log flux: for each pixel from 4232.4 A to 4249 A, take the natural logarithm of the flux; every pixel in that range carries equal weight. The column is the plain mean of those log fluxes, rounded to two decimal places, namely 3.06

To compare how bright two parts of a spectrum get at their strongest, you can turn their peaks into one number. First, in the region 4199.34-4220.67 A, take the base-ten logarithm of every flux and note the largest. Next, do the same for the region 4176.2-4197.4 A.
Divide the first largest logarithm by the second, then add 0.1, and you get 1.14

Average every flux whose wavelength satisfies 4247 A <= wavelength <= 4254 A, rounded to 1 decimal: 23.4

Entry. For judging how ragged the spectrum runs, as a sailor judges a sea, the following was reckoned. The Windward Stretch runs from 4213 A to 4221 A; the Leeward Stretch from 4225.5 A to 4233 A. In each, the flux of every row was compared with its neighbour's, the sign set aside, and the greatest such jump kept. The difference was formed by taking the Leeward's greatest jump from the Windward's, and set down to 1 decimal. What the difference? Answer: -3.3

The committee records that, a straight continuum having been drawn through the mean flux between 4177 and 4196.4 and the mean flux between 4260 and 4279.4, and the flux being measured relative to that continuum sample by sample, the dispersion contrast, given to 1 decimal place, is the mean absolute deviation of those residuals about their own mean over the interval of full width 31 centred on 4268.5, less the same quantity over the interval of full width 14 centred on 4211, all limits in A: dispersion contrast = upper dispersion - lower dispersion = -0.5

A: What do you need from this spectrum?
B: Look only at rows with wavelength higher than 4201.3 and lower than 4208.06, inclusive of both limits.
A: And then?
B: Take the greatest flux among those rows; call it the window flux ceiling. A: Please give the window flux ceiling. 27.5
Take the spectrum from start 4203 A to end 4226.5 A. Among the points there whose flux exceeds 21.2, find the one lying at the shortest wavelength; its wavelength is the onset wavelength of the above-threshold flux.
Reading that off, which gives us 4203.70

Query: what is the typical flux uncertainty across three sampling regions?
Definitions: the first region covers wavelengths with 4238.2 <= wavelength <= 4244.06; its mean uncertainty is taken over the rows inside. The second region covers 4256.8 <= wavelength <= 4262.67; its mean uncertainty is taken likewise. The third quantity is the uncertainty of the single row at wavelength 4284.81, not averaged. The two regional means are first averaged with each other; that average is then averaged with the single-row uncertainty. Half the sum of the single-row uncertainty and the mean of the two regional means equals 2.1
